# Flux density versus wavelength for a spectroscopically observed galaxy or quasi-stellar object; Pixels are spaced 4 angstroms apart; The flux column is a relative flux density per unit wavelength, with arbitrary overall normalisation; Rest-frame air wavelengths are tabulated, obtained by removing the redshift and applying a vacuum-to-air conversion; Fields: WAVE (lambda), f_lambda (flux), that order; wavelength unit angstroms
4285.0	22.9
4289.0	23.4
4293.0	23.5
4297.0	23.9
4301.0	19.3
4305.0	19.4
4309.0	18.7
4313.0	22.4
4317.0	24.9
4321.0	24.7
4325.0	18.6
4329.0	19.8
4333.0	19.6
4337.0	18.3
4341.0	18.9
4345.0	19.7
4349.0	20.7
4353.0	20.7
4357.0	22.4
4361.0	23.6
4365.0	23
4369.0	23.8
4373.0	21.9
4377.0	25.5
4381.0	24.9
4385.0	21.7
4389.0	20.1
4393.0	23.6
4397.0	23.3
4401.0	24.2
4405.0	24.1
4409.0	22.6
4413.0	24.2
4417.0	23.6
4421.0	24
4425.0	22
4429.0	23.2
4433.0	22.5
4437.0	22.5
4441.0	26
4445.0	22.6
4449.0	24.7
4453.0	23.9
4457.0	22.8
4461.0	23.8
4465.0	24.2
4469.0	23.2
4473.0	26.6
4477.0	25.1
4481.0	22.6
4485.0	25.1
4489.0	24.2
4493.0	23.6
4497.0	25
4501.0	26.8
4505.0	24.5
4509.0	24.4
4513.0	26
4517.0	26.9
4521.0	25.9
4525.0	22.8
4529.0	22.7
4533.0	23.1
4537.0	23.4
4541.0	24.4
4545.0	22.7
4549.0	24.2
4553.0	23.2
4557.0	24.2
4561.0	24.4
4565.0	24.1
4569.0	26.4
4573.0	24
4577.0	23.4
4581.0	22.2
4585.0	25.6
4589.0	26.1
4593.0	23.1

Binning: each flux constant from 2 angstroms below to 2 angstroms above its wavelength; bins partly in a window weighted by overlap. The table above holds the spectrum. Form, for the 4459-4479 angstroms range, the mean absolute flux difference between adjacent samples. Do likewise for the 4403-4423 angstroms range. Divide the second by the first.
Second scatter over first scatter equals 0.7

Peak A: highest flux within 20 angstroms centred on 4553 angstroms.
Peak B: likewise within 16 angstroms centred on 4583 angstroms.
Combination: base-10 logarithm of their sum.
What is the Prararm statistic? 1.70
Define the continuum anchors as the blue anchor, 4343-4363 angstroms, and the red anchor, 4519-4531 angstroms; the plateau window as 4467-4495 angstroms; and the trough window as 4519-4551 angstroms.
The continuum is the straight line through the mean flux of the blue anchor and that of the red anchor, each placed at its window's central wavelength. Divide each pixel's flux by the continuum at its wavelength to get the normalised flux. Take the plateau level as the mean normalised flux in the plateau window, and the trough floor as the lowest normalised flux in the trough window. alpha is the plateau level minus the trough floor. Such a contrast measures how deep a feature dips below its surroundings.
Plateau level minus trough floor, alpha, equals 0.107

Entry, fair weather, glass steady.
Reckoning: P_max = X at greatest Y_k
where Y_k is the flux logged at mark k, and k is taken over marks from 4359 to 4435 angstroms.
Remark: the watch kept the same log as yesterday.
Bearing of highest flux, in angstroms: 4377.0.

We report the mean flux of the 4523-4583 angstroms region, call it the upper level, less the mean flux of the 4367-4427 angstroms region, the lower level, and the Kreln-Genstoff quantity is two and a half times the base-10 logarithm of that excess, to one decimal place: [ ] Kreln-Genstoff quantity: -1.1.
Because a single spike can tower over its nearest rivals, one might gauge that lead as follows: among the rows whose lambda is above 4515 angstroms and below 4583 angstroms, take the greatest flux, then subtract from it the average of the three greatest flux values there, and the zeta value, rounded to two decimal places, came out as 0.50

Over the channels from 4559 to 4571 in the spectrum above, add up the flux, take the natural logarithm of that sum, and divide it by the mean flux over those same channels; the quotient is 0.173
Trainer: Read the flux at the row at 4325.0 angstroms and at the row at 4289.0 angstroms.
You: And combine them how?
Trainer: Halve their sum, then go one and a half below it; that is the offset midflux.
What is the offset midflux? 19.5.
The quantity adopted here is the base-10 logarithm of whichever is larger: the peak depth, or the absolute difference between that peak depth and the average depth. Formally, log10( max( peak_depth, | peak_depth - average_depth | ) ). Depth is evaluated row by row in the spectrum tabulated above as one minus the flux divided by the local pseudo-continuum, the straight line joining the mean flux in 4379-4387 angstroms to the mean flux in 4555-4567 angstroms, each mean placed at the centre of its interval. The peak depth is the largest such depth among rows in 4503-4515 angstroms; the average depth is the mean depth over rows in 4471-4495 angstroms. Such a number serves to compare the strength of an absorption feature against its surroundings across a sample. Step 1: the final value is -1.9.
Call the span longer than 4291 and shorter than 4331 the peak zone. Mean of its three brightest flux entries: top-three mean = 24.5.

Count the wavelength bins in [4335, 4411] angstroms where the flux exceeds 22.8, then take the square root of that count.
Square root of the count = 3.0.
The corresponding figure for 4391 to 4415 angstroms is 2.2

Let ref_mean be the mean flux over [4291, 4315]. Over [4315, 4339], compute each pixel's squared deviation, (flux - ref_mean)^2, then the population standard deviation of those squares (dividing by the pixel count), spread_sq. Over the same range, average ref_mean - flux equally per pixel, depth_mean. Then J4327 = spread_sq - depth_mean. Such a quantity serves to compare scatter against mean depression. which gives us 4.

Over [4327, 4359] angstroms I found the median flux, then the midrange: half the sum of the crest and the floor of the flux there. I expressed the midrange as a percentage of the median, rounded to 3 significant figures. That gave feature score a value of 103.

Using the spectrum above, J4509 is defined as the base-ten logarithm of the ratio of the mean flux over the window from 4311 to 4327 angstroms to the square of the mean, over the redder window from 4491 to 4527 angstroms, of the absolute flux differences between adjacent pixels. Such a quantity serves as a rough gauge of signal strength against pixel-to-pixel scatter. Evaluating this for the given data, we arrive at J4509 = 0.99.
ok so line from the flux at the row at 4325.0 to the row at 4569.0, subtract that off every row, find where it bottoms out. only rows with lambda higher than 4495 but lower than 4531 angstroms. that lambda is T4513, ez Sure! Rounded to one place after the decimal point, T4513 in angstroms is 4529.0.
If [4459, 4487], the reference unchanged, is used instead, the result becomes 4481.0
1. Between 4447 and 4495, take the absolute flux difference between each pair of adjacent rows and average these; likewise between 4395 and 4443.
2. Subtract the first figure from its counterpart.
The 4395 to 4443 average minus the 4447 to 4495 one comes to -0.29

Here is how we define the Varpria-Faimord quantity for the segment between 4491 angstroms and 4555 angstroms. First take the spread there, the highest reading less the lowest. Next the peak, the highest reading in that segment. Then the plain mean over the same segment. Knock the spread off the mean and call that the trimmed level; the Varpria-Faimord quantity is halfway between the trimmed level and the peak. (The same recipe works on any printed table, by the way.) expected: 23.5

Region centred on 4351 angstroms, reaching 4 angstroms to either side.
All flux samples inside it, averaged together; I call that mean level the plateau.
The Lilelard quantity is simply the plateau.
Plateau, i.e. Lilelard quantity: 20.7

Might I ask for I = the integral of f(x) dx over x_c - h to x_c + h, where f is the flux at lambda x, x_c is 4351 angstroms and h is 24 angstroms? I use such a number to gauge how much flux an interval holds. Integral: 1010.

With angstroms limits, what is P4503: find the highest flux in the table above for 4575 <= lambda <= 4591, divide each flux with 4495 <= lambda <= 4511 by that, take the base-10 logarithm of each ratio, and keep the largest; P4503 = 0.011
